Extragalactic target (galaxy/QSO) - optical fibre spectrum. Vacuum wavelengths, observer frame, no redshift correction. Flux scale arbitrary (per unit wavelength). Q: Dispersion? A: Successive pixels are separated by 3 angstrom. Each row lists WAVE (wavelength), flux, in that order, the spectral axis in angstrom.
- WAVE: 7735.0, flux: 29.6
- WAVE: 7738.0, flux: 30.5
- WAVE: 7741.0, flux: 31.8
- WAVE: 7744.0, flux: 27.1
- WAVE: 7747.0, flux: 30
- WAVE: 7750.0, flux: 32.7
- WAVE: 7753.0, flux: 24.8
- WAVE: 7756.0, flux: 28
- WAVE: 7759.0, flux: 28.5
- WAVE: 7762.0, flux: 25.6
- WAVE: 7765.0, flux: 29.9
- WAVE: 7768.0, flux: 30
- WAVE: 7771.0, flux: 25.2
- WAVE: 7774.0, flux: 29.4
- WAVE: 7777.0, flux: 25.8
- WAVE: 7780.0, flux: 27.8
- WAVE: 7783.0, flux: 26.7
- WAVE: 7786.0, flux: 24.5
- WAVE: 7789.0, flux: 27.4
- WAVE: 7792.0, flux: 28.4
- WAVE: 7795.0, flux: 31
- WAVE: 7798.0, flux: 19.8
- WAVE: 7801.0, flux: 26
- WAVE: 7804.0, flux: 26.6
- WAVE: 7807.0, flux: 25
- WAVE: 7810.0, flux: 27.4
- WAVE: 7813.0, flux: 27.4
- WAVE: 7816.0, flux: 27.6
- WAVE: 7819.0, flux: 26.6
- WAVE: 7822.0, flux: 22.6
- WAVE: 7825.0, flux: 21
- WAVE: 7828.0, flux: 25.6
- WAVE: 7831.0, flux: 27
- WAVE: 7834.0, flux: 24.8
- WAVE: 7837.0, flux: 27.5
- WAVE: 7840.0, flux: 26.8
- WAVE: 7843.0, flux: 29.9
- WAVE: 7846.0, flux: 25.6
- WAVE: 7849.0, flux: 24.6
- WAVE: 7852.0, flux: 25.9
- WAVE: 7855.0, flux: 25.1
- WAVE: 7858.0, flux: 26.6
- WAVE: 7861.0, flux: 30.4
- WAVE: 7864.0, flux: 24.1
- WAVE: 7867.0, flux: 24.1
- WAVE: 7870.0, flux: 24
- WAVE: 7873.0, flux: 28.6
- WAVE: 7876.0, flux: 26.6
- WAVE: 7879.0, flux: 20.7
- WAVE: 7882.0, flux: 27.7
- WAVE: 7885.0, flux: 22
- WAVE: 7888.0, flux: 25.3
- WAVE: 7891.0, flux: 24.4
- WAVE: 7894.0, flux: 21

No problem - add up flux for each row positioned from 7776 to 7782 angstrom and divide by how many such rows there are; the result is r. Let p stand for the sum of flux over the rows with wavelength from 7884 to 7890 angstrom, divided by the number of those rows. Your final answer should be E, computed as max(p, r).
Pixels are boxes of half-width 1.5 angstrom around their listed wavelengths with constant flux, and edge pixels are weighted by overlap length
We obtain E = 26.8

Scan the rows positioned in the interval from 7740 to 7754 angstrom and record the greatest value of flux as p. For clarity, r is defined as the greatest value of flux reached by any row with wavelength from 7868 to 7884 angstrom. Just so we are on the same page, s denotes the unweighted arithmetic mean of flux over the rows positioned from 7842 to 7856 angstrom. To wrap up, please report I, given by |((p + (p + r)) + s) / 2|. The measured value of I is 60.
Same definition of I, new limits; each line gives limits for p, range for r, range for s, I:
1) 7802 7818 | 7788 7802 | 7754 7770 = 57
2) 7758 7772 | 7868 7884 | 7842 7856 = 57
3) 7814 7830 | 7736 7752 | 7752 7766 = 58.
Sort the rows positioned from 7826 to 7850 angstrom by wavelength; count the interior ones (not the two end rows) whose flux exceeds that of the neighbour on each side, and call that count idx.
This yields 3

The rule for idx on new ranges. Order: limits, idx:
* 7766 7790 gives 2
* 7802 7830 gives 1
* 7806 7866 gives 6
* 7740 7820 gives 8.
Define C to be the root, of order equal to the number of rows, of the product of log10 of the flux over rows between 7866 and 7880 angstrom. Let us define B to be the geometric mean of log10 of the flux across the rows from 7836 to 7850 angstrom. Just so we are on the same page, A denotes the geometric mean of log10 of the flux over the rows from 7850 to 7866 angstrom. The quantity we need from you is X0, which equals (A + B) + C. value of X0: 4.239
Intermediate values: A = 1.42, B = 1.43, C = 1.39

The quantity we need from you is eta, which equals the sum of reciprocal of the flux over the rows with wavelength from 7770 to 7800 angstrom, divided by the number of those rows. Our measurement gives 0.0381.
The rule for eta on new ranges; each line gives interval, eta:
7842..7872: 0.0387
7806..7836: 0.0395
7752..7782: 0.0365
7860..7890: 0.0399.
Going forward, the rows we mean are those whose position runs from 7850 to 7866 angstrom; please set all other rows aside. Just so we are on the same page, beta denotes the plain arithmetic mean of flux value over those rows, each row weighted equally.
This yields 26.4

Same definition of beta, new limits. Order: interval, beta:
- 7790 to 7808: 26.1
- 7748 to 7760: 28.5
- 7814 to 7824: 25.6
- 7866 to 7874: 25.6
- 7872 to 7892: 25.0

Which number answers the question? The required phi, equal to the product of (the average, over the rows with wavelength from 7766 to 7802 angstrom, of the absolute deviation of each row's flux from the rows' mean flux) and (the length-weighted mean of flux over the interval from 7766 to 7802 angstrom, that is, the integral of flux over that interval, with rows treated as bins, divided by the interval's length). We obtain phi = 58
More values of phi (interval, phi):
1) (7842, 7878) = 46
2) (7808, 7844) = 47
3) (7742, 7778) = 56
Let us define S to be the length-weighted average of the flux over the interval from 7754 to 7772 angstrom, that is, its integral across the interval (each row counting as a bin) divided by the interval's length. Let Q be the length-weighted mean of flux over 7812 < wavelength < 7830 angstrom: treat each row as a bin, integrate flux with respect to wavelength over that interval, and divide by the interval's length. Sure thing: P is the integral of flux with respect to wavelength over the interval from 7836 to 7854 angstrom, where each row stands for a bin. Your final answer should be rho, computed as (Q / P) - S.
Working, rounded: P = 480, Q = 25.1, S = 27.9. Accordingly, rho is -27.8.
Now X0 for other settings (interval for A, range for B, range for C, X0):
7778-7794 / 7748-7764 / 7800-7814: 4.296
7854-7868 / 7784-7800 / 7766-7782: 4.266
